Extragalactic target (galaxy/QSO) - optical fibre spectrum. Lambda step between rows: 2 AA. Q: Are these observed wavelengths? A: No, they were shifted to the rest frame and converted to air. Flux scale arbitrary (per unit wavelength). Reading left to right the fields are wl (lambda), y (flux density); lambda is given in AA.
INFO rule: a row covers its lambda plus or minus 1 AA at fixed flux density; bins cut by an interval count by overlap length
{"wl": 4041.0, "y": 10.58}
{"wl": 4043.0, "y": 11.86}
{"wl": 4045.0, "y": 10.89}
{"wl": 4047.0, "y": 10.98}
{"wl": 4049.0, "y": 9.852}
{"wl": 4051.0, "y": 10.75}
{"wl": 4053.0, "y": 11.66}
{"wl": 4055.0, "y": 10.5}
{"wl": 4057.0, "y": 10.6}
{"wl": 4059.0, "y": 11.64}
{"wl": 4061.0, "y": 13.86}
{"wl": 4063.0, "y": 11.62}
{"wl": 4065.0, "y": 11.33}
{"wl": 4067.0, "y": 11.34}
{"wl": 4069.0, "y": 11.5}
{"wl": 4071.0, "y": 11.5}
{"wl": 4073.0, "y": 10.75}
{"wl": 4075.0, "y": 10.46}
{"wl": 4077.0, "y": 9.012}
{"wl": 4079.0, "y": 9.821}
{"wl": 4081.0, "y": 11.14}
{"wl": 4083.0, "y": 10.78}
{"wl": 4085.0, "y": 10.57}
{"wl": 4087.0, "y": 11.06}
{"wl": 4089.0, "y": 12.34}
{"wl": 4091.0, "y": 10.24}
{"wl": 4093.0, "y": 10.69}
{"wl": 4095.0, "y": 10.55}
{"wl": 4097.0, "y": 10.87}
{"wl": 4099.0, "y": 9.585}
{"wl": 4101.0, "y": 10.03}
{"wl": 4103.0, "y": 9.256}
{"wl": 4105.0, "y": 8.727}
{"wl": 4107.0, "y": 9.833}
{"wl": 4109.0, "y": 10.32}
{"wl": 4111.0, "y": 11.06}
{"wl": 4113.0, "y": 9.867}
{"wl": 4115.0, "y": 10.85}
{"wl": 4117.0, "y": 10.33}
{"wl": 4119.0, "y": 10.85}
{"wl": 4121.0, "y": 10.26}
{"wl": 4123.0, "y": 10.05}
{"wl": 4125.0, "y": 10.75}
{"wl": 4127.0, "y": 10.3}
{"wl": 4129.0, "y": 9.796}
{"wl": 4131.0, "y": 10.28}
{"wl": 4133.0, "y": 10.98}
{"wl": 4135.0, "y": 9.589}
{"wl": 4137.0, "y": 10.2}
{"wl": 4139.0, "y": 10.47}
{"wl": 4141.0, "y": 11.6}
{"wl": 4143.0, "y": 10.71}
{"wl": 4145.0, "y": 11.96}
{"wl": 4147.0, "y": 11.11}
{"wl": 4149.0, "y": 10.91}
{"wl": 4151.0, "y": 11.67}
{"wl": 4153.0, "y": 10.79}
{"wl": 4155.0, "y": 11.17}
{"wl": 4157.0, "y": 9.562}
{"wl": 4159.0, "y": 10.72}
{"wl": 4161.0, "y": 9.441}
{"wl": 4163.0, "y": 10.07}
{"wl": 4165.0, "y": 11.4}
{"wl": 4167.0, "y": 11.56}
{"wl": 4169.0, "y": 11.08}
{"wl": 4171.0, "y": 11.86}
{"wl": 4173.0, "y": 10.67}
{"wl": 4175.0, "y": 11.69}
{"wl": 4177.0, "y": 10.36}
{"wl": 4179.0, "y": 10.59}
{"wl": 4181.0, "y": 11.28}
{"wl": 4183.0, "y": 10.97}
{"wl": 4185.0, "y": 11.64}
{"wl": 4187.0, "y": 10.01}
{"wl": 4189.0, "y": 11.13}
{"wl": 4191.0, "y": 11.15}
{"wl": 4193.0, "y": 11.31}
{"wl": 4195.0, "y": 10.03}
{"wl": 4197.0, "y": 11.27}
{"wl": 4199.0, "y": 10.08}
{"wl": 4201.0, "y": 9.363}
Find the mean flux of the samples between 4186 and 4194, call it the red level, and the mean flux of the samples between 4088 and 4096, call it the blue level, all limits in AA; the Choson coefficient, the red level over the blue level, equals 0.99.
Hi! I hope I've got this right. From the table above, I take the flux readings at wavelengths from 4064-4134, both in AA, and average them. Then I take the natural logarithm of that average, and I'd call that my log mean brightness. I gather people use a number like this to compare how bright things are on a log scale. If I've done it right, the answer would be 2.35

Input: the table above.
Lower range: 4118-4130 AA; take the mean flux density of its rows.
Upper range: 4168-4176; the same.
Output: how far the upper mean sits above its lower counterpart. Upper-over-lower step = 1.0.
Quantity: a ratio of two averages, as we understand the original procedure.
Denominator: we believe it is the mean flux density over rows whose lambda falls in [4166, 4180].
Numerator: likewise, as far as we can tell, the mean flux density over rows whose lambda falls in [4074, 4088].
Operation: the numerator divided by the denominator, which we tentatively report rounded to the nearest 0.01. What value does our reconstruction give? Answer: 0.94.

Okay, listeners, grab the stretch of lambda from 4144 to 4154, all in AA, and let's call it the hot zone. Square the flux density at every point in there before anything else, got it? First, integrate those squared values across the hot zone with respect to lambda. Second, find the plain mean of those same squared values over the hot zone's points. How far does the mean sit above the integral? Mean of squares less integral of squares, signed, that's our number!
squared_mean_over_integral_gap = -1149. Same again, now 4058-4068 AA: -1295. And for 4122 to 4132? -944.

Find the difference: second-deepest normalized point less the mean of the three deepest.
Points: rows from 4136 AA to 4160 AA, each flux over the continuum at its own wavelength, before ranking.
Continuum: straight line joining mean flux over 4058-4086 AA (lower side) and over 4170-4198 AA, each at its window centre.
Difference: 0.011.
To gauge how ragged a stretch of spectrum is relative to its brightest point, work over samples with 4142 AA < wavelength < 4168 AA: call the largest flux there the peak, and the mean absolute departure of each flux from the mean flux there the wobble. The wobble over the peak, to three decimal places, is 0.049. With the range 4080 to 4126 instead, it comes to 0.044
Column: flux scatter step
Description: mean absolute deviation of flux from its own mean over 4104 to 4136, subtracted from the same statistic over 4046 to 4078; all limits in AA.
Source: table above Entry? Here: 0.27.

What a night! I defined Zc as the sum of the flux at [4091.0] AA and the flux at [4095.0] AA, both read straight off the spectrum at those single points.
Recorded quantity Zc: 20.8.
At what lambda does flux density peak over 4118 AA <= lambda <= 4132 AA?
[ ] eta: 4119.0 AA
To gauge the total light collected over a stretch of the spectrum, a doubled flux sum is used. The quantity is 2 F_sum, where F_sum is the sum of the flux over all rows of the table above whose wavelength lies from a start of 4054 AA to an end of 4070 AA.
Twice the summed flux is 185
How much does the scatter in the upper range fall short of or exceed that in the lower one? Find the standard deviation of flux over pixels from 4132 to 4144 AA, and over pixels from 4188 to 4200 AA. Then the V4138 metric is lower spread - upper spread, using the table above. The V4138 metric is 0.08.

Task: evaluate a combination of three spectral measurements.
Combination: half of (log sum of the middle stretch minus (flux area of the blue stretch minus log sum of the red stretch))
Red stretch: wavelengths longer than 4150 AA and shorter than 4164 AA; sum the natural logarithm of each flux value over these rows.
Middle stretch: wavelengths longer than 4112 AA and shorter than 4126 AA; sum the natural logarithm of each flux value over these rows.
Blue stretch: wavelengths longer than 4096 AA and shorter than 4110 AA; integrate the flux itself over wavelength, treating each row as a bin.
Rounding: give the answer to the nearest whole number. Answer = -52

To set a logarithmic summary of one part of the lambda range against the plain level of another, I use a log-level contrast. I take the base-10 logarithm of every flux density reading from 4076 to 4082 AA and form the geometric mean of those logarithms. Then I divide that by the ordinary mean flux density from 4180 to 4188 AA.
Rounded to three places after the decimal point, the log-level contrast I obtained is 0.091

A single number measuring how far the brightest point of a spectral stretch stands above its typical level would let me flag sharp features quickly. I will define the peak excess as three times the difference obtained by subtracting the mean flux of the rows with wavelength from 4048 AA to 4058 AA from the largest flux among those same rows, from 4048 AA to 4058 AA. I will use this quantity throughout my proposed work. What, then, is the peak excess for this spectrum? 3.0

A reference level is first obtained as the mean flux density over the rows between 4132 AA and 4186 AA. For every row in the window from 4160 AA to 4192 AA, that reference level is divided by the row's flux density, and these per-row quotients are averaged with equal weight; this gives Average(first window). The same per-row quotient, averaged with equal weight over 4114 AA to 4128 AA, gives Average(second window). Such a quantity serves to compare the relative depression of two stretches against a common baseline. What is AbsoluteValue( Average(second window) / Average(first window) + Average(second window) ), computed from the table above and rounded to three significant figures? 2.08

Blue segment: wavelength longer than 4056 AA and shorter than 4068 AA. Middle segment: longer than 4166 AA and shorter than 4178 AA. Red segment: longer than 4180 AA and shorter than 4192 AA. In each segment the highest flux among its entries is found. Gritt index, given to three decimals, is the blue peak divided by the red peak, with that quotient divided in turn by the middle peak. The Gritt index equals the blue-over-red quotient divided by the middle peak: 0.100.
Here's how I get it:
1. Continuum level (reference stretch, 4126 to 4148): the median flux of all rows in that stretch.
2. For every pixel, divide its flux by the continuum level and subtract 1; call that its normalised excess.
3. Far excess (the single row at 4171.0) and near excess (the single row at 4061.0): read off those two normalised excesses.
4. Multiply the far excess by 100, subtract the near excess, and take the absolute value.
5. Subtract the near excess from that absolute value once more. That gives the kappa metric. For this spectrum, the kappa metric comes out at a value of 13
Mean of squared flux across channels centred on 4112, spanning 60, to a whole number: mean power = 109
